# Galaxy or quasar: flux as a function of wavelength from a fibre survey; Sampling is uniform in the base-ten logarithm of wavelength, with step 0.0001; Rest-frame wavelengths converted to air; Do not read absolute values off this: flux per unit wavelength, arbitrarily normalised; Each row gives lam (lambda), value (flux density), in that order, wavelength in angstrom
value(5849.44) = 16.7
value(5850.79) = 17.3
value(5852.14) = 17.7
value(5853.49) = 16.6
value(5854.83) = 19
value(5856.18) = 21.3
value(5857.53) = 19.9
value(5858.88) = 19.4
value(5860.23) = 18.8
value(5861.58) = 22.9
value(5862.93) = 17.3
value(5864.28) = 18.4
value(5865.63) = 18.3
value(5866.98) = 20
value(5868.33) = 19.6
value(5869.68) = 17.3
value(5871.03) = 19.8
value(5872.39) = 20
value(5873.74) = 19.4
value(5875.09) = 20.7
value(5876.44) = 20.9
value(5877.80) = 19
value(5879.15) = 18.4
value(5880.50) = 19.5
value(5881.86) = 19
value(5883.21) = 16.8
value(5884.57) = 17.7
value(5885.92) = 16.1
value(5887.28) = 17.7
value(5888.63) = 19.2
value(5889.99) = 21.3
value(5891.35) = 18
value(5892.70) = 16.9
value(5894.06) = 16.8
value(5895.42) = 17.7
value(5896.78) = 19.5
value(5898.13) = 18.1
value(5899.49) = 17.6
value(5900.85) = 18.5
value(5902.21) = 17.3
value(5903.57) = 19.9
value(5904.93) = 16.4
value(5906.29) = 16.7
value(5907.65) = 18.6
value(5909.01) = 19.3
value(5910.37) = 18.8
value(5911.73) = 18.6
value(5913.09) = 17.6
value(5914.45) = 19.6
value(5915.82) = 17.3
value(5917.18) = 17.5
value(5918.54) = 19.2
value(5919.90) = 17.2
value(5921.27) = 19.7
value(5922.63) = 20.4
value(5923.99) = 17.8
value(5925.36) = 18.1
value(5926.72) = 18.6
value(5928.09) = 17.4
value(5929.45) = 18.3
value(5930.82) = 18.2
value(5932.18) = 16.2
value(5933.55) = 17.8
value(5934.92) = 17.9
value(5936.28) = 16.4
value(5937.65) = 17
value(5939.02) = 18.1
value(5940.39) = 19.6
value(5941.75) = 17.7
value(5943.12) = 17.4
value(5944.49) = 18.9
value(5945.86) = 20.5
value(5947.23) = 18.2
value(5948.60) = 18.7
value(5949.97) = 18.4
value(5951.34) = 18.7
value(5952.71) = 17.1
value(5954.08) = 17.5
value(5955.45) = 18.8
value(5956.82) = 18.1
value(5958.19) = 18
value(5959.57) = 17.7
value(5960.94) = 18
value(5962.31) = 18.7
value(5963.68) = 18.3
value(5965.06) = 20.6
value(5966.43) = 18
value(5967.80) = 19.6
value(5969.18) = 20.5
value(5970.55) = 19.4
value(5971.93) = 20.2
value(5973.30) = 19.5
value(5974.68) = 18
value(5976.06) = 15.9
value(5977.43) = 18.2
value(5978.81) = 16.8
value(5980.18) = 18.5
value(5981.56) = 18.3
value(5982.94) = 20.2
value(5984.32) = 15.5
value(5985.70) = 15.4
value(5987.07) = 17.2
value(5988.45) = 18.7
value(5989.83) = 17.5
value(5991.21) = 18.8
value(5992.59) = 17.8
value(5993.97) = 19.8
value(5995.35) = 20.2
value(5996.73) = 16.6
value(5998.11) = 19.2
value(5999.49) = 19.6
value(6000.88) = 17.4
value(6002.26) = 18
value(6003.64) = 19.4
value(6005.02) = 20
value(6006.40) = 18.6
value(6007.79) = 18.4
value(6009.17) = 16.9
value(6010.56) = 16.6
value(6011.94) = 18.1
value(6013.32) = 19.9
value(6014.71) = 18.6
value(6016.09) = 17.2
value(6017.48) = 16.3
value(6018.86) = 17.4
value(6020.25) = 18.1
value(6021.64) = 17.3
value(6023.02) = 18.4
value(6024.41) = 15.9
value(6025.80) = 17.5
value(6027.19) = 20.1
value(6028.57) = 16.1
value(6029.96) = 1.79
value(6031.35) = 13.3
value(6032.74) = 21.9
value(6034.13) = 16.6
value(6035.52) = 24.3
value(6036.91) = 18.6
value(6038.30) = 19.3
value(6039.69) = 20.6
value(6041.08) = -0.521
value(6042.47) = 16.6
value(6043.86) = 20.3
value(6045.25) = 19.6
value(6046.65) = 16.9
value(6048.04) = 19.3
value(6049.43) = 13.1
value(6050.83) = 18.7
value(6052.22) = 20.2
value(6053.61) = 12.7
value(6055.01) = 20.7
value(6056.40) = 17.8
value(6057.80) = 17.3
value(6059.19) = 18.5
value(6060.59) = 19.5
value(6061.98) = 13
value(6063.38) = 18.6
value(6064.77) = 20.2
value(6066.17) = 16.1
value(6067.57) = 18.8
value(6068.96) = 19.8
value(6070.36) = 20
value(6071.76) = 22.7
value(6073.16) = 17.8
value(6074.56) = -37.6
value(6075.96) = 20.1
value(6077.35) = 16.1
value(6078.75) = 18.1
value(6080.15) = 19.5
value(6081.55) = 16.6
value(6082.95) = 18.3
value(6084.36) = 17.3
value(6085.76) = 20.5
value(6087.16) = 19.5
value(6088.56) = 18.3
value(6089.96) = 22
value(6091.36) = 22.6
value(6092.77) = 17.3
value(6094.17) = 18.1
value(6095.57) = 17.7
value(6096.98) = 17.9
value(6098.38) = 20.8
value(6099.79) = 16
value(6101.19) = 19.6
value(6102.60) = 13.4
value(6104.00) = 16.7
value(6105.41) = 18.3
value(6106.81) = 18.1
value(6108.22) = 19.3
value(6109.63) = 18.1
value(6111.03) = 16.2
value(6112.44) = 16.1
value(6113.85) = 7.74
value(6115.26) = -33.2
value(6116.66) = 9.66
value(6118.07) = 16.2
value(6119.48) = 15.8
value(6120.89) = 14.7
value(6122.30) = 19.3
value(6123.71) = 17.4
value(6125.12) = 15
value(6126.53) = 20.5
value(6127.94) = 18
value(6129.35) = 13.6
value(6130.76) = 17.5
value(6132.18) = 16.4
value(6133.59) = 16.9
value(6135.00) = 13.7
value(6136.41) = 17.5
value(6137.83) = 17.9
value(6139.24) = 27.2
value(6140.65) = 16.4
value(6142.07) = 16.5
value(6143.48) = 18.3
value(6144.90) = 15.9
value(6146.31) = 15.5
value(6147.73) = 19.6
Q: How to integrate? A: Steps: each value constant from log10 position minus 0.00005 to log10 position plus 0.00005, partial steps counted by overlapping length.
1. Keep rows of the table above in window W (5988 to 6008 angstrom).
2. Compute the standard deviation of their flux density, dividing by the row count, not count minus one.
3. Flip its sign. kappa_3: -1.0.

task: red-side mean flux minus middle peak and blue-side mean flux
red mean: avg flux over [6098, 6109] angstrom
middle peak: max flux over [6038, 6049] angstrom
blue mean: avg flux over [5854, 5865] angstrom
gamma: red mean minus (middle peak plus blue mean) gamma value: -22.5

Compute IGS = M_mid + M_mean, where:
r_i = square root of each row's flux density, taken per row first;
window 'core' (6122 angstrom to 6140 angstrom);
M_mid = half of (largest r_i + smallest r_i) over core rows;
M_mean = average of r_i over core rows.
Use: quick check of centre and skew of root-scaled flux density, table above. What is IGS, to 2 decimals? 8.65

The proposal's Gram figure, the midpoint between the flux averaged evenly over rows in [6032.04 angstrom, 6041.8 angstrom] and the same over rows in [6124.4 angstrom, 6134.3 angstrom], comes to 17.05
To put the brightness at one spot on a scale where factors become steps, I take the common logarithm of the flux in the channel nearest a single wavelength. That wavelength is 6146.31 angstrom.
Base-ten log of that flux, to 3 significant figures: 1.19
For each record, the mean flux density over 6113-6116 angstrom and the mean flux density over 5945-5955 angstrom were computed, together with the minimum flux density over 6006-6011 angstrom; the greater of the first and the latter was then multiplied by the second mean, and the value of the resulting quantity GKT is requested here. 306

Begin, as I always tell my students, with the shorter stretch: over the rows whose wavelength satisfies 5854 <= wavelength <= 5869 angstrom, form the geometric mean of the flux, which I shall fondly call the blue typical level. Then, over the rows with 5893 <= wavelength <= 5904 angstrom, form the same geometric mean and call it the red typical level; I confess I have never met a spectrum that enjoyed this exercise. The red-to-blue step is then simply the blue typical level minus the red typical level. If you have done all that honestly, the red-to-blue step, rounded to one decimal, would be 1.3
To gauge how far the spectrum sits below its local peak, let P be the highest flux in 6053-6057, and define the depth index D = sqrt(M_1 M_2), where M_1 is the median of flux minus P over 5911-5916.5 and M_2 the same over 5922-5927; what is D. 2.47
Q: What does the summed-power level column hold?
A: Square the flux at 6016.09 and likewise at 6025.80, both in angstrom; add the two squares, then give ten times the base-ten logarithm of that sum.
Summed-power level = 27.8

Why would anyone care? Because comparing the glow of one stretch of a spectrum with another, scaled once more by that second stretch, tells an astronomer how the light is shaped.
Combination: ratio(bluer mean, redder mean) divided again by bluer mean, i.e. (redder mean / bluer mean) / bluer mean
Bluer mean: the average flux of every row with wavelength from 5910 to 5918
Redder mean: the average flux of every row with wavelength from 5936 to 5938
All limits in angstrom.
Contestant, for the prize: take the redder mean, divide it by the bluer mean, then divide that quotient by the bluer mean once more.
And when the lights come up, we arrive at 0.050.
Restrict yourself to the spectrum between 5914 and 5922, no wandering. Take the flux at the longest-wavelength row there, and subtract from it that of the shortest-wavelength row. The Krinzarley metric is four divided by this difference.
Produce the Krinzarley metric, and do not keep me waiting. 40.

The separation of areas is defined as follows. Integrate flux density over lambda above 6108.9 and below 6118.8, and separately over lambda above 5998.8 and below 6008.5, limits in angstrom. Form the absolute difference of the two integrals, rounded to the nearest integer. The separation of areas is 110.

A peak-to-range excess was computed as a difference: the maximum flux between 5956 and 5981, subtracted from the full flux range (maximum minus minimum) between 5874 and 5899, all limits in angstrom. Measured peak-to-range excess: -15.4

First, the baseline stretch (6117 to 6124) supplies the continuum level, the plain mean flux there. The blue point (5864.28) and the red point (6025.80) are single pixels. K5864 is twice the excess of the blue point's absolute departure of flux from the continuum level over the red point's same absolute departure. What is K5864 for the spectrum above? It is 1.8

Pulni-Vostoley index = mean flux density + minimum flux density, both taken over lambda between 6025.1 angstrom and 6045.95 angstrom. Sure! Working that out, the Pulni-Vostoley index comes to 15.9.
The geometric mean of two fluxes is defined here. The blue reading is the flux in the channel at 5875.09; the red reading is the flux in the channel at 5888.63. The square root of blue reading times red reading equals 19.9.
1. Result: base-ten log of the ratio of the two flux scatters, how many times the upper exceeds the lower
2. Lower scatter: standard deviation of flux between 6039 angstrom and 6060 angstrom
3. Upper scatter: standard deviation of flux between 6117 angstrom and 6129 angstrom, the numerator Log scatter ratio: -0.4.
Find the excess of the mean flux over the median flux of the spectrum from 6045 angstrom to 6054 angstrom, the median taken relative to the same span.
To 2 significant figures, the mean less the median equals -1.5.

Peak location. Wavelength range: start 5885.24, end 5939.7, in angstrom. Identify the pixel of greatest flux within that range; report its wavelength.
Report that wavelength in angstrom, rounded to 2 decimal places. 5889.99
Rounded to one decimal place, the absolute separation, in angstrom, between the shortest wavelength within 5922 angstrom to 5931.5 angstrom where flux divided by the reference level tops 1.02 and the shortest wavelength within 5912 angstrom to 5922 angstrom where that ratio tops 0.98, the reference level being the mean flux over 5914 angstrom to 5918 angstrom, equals 8.2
